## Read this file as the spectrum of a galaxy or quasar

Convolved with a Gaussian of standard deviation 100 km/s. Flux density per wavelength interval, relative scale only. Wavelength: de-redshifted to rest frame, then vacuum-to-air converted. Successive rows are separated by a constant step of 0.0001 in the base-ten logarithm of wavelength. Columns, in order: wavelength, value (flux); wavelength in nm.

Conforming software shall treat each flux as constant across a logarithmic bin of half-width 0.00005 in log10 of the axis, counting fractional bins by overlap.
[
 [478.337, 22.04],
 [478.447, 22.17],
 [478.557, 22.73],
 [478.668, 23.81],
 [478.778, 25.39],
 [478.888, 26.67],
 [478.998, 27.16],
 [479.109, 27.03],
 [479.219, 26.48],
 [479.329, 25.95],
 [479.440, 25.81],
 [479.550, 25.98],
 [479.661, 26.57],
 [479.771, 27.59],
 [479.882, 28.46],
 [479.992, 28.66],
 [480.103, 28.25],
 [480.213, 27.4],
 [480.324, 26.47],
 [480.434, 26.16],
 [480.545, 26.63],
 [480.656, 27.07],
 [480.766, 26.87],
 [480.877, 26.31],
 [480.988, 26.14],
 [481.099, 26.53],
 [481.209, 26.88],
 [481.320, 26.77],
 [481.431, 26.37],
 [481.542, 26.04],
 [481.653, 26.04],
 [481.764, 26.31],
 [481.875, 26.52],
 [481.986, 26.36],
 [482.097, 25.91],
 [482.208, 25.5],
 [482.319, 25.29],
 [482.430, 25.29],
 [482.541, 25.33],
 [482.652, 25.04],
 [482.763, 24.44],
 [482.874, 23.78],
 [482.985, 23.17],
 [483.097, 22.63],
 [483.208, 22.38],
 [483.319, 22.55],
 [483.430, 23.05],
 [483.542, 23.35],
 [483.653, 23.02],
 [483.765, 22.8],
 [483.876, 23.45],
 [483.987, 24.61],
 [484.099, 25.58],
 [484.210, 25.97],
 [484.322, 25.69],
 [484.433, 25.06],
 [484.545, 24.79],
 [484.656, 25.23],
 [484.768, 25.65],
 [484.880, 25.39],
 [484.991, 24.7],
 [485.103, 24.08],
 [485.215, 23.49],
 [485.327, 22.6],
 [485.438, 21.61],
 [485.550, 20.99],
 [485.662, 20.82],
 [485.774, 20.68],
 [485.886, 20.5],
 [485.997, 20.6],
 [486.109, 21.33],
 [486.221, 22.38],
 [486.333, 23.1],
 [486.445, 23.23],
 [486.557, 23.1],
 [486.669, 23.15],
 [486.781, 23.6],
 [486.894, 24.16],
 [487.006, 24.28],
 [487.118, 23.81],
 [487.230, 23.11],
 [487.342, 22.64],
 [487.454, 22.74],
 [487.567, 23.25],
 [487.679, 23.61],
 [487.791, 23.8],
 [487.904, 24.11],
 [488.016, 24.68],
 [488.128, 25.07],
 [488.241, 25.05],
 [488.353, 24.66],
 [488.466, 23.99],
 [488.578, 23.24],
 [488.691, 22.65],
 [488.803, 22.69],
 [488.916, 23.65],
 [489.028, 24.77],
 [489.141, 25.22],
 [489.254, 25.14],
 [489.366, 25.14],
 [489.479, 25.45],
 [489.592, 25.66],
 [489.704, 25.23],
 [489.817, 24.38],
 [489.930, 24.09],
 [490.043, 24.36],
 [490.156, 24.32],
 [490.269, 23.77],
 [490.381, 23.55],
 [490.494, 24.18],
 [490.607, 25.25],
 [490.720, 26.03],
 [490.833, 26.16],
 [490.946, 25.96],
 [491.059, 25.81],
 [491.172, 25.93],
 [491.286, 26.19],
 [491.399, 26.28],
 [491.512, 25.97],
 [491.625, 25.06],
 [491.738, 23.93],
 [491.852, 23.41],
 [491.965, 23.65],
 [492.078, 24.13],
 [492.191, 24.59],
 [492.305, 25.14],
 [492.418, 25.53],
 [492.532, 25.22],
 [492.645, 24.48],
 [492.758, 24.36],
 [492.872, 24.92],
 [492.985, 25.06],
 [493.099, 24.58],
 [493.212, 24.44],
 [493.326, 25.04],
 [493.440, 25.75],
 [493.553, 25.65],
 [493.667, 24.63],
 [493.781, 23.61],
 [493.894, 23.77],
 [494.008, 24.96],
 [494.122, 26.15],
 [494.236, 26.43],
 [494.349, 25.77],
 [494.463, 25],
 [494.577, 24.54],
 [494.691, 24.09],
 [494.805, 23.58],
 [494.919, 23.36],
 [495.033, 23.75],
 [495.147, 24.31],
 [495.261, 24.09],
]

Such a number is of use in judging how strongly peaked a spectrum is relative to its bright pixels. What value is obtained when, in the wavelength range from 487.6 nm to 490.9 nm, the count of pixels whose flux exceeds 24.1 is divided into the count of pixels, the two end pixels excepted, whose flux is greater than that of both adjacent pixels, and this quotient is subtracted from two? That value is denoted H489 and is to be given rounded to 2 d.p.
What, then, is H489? 1.79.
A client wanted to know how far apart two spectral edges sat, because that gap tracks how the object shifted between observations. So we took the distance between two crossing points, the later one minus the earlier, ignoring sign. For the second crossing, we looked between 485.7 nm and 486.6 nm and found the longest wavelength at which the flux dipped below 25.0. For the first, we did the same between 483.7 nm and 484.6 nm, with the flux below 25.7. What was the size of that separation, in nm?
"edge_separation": 2.01 nm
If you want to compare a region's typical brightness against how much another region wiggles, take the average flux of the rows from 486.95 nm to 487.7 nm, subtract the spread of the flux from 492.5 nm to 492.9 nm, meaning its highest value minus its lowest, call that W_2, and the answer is 22.5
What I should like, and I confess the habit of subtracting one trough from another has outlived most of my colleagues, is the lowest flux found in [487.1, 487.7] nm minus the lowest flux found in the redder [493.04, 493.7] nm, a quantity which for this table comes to -1.8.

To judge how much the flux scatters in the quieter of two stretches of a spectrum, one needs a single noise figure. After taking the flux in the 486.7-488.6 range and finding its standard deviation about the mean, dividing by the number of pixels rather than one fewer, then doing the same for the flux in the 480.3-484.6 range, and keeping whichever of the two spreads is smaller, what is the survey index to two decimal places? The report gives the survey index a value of 0.72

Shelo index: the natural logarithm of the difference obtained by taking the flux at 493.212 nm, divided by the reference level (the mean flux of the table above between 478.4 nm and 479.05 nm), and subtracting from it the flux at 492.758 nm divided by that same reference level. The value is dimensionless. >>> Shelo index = -5.7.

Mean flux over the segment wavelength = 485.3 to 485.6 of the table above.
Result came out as 21.7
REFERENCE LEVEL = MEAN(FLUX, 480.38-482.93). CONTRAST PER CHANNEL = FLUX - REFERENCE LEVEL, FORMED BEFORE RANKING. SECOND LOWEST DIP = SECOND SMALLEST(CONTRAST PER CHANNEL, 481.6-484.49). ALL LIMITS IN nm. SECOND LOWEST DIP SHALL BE -3.4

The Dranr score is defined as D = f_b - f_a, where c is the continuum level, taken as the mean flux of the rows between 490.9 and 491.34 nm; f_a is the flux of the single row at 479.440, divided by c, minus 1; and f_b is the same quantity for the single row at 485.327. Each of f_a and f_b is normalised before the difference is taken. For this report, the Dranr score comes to -0.12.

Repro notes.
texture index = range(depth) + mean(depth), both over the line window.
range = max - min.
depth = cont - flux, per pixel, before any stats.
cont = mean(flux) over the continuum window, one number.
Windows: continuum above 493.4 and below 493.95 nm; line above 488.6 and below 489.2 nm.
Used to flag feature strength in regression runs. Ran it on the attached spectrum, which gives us 3.5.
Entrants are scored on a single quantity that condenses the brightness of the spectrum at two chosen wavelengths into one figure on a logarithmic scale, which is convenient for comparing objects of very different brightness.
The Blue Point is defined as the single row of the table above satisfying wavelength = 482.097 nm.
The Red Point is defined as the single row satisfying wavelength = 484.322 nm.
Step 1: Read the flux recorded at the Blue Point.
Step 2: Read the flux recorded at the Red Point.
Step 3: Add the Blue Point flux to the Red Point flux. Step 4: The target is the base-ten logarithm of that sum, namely 1.71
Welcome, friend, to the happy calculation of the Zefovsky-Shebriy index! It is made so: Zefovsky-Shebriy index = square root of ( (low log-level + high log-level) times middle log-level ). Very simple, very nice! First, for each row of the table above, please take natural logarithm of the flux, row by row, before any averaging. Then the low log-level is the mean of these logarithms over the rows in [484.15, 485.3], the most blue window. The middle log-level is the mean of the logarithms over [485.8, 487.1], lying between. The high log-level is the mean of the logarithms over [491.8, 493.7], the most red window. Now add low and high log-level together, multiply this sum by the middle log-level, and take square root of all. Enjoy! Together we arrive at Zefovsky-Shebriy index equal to 4.48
